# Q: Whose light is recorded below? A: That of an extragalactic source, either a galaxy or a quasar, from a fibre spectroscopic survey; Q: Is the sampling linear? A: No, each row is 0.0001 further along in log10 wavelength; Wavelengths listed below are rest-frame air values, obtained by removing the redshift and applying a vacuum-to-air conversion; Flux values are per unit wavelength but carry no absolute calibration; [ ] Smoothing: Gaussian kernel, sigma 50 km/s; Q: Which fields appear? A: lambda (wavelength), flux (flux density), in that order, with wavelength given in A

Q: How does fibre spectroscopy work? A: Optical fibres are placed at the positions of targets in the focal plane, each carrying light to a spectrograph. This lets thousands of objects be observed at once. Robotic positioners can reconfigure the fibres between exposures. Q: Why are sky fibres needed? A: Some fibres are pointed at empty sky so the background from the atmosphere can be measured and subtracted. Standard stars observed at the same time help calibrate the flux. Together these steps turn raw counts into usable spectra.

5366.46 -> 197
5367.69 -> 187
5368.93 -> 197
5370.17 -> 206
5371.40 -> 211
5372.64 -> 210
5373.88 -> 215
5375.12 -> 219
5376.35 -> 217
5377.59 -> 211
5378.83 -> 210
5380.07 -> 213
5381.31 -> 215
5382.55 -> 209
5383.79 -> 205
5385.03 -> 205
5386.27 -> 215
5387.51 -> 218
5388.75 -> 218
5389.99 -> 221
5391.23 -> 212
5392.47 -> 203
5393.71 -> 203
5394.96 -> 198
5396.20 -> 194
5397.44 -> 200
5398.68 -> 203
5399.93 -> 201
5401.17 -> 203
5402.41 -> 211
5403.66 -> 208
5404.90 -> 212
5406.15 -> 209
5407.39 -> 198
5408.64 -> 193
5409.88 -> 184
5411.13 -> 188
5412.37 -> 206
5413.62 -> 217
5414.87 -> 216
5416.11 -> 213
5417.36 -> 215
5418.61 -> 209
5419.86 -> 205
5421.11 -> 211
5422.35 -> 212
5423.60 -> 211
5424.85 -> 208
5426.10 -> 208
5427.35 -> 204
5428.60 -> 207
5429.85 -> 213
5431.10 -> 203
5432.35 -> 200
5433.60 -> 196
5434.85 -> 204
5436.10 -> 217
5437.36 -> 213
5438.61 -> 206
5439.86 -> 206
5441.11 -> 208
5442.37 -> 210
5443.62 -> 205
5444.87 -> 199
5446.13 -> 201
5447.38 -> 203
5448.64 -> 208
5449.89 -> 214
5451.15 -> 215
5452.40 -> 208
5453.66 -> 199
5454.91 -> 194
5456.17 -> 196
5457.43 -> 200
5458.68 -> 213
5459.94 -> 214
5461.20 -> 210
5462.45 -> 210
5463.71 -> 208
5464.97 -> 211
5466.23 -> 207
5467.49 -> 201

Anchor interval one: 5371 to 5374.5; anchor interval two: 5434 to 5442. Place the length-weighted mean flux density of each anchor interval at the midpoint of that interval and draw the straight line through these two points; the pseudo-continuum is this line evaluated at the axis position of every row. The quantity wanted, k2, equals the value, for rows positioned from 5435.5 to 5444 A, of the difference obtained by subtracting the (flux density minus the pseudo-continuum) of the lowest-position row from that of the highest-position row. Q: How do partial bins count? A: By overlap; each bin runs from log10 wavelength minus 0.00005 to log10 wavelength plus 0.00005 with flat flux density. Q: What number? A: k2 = -12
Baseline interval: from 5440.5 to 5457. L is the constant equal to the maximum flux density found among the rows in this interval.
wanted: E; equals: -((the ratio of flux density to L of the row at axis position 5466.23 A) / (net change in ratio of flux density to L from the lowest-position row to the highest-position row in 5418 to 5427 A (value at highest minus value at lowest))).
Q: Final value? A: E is 207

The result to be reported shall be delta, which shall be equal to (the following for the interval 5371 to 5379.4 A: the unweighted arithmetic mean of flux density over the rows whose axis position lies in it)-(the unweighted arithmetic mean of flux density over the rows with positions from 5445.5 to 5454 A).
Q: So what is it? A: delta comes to 6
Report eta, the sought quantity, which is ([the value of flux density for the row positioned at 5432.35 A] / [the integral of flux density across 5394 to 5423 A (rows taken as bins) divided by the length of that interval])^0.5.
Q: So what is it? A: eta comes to 0.99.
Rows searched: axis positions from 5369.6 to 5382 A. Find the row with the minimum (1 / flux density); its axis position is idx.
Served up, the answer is 5375.12 A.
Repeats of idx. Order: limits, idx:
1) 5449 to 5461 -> 5451.15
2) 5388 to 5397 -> 5389.99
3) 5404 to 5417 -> 5413.62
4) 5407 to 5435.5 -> 5413.62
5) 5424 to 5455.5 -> 5436.10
